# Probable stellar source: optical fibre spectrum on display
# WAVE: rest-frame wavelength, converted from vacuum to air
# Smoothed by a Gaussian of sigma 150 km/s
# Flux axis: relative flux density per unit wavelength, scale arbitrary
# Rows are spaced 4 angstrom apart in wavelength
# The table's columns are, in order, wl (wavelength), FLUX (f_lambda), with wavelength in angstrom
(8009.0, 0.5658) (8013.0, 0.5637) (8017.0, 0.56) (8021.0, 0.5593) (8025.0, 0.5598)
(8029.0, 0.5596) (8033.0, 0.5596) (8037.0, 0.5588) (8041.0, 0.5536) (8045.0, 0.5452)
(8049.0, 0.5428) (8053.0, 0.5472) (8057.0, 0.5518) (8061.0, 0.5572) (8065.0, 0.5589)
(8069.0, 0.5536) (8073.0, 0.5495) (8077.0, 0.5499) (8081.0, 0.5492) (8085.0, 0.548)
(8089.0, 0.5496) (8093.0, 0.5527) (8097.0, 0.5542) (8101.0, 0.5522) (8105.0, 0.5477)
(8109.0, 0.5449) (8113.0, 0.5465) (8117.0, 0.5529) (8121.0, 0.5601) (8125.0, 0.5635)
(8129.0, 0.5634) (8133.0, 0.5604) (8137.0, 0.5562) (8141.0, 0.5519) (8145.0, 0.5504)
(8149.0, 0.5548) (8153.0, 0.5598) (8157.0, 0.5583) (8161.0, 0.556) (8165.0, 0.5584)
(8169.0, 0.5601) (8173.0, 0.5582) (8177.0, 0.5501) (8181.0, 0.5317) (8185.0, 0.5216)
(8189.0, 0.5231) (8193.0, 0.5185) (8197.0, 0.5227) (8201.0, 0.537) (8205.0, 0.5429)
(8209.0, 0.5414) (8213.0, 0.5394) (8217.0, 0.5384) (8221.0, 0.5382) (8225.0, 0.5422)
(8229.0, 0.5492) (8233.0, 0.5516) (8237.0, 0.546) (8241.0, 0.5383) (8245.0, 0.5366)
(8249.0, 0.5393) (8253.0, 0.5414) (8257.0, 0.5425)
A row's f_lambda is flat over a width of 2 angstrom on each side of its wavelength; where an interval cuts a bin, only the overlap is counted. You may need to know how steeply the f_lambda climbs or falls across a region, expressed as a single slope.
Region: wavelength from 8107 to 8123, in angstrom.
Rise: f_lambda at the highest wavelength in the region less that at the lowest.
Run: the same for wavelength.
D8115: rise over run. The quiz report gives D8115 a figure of 0.0013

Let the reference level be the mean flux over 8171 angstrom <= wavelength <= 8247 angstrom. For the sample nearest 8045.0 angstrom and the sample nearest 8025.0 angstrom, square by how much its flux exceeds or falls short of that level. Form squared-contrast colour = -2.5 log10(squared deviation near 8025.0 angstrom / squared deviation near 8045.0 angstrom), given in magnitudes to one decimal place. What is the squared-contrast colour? -2.5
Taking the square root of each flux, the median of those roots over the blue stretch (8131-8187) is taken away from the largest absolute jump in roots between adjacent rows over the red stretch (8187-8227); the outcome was -0.736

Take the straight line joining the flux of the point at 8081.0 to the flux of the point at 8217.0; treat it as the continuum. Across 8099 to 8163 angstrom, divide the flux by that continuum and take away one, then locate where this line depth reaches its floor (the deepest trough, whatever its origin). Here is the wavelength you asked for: 8109.0 angstrom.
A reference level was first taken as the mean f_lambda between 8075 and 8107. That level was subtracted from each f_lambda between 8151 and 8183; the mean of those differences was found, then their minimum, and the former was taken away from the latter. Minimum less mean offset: -0.022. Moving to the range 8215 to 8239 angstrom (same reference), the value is -0.006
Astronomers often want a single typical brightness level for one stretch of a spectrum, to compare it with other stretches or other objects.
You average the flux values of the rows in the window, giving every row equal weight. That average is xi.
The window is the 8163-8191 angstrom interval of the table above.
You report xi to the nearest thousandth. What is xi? 0.543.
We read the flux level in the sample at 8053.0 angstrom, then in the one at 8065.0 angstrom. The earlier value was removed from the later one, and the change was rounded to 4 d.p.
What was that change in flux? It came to 0.0117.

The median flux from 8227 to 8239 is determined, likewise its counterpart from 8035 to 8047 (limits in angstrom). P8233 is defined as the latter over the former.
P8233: 1.01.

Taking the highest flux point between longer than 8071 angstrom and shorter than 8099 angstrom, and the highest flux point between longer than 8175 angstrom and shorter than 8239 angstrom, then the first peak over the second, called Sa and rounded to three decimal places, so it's 1.005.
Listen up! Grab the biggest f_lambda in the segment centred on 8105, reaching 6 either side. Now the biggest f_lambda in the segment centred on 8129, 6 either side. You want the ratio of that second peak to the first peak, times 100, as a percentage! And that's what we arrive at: 102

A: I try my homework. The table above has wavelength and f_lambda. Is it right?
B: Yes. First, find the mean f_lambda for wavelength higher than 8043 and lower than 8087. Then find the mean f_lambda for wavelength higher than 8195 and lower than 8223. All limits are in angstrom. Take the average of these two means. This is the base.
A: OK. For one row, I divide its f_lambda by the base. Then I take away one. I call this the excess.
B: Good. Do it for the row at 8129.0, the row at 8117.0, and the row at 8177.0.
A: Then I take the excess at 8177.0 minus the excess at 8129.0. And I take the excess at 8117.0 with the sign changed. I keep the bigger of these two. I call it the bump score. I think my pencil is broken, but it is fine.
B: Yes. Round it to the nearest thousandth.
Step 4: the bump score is -0.017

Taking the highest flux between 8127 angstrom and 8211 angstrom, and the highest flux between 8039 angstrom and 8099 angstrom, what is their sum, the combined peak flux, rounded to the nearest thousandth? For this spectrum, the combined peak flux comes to 1.122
